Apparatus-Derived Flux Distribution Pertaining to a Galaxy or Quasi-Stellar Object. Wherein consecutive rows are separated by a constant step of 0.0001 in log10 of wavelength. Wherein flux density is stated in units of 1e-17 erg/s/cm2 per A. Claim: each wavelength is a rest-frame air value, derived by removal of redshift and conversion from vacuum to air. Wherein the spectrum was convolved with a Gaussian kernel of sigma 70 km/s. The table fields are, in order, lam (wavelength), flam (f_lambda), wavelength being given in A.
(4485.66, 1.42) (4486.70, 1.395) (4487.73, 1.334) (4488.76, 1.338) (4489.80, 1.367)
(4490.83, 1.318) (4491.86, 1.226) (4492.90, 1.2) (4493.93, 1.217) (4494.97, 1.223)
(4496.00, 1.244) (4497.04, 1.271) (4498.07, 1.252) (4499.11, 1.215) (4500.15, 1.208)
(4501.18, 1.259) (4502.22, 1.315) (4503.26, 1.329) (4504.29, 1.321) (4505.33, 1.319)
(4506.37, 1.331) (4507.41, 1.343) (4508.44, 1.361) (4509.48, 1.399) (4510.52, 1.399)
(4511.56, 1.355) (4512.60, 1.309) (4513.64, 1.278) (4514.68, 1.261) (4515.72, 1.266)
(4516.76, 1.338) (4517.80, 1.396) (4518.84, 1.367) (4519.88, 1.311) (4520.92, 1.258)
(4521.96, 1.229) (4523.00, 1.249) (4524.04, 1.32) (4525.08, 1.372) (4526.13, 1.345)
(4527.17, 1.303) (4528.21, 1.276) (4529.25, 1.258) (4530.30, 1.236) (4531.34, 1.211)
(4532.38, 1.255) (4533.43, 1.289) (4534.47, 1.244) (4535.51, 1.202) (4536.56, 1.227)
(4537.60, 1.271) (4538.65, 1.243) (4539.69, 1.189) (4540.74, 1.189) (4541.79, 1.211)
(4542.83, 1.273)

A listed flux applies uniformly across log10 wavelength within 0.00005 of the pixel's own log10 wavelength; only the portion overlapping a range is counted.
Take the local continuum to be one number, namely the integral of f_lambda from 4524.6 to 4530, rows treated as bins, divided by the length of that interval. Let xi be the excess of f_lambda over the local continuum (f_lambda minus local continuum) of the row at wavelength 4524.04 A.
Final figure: 0.01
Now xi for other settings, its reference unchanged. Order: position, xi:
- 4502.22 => 0.01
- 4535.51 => -0.10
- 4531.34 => -0.09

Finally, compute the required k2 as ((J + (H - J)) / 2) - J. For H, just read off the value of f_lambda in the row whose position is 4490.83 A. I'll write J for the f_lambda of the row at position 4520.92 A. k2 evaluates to -0.60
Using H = 1.318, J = 1.258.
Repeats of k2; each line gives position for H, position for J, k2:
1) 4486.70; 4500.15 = -0.51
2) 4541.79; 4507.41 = -0.74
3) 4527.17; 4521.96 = -0.58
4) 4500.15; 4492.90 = -0.60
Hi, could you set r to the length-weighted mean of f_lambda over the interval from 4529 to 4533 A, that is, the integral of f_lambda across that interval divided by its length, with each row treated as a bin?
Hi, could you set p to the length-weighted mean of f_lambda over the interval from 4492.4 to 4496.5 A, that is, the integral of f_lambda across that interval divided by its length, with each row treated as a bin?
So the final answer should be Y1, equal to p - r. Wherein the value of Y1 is -0.016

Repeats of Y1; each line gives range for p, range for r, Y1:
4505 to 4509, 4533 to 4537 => 0.100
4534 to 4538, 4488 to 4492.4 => -0.077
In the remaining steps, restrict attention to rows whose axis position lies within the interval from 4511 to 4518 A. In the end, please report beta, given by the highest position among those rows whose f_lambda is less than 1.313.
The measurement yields 4515.72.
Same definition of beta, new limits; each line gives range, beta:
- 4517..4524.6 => 4523.00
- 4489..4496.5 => 4496.00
